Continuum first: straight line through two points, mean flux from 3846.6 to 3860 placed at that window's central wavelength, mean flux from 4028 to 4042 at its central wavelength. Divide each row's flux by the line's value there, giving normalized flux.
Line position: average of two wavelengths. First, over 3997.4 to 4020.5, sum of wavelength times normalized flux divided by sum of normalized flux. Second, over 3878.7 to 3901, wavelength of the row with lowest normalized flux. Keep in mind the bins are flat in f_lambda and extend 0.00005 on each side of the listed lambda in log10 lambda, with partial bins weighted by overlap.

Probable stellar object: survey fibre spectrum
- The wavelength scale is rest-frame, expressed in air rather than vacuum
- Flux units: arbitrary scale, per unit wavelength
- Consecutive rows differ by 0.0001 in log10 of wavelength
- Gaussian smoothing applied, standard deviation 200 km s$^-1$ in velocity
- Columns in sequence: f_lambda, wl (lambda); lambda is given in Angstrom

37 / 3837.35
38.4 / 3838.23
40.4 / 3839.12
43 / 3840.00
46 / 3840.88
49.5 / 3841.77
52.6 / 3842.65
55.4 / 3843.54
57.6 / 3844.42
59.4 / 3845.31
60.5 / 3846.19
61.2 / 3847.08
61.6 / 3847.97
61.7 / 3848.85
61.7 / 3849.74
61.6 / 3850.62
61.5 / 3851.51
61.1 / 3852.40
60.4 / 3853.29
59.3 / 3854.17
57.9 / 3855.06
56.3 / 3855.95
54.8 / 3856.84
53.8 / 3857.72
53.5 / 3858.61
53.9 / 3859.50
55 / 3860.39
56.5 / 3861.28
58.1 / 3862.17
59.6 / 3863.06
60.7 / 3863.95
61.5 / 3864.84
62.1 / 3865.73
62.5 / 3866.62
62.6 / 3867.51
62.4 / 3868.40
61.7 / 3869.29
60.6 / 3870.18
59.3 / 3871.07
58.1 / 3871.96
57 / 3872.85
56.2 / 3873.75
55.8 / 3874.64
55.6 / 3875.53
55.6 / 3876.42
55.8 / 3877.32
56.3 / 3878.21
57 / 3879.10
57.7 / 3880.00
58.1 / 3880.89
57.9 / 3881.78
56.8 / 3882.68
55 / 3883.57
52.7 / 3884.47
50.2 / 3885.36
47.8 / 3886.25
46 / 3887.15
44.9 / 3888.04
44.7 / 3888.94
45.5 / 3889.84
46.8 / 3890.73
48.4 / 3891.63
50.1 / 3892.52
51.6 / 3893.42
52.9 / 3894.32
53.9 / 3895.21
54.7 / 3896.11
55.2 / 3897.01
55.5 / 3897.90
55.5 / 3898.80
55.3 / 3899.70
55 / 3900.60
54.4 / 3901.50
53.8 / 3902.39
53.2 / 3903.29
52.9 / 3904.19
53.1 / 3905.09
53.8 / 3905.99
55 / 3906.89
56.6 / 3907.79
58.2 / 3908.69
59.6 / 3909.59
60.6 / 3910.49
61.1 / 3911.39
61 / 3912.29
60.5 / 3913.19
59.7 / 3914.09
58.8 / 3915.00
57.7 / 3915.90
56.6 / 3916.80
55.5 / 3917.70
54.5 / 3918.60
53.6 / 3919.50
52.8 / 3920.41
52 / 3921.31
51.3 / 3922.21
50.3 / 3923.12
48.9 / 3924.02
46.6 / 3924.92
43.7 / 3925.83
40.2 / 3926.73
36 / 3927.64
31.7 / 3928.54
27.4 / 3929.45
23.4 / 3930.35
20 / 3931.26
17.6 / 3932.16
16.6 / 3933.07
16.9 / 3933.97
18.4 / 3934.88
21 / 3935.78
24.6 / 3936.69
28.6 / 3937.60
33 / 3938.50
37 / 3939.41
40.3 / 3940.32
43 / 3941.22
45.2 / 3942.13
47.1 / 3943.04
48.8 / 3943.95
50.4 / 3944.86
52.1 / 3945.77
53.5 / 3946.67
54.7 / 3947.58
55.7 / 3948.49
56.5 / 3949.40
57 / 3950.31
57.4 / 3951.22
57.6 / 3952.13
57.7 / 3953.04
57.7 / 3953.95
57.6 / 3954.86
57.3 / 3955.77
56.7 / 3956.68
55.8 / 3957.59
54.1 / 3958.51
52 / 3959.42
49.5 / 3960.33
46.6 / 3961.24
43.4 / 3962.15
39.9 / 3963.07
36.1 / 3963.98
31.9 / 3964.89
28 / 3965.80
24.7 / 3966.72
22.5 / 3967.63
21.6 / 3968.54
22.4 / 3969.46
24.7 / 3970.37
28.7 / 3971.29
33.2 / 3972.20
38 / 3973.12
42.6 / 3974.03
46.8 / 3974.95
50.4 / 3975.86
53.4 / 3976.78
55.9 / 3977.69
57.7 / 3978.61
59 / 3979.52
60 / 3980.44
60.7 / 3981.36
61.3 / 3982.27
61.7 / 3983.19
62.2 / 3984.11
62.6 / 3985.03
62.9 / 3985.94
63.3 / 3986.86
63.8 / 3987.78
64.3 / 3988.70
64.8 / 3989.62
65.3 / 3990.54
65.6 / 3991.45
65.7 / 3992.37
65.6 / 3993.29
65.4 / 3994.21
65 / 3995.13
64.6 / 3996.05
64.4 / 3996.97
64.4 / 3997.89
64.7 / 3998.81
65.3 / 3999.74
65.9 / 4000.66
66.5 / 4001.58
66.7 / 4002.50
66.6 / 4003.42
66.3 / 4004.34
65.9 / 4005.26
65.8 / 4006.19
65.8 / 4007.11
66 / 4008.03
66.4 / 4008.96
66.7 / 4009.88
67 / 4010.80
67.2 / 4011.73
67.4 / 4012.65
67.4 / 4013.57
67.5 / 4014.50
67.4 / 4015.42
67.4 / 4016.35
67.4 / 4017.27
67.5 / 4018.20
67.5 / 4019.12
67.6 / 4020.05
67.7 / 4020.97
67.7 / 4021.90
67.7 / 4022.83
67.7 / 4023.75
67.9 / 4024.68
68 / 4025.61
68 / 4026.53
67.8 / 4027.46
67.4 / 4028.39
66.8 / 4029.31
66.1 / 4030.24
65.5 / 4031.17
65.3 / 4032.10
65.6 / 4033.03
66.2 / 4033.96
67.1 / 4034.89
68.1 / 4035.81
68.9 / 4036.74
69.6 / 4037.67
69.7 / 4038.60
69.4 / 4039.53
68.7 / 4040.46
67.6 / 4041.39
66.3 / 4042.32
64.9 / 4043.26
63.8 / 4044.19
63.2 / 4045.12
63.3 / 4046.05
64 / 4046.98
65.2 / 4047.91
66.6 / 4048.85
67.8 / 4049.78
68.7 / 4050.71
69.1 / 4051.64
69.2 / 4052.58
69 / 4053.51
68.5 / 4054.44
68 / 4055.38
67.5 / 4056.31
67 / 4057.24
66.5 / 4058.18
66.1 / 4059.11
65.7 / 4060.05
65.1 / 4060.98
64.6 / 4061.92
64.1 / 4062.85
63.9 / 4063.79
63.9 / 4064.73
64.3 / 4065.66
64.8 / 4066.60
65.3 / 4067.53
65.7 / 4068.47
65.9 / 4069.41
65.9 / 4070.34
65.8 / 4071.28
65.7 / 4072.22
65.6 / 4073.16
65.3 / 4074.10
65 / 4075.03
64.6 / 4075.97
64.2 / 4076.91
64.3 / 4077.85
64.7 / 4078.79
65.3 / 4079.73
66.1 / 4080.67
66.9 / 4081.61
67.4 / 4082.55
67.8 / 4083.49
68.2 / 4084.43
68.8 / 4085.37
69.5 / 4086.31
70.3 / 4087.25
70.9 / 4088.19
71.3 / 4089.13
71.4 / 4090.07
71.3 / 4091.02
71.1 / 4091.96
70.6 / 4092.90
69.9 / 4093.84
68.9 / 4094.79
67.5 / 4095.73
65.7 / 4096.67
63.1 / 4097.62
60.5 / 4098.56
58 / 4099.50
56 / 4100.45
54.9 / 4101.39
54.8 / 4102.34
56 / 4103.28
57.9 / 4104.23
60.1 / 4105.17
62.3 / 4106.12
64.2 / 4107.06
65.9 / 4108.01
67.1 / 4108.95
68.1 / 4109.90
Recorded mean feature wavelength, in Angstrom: 3949.0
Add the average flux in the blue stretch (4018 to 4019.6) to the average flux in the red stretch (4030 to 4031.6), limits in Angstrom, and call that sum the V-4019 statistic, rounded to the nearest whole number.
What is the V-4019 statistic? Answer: 133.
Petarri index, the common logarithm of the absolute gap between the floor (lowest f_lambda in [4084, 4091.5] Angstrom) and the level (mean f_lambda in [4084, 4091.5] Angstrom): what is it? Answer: 0.3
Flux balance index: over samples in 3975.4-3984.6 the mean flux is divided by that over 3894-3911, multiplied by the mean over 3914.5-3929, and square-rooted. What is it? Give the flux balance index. 7.2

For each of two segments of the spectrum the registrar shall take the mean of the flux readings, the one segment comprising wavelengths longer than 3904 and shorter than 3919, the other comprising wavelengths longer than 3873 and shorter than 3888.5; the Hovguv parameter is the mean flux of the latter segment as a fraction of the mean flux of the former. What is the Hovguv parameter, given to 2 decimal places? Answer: 0.94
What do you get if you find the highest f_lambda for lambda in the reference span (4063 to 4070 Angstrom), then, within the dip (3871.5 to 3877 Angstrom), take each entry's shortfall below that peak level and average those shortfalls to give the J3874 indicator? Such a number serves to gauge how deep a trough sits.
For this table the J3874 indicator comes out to 10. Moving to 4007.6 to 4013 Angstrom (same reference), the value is -1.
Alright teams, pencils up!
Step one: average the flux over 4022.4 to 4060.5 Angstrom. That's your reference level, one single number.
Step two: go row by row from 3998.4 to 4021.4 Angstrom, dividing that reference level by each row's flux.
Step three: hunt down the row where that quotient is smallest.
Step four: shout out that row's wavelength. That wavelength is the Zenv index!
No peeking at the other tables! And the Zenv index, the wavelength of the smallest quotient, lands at 4020.97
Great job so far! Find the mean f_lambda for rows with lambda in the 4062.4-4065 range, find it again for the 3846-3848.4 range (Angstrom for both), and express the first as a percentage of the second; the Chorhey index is 105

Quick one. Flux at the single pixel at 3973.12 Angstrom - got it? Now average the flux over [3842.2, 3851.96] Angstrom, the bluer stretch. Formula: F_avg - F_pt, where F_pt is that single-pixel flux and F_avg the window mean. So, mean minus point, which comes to 22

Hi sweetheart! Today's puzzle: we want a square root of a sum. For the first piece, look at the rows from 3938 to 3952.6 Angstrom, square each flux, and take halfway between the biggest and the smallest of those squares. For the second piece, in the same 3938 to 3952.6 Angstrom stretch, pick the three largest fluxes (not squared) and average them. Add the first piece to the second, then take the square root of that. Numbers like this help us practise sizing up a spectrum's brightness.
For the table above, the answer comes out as 48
